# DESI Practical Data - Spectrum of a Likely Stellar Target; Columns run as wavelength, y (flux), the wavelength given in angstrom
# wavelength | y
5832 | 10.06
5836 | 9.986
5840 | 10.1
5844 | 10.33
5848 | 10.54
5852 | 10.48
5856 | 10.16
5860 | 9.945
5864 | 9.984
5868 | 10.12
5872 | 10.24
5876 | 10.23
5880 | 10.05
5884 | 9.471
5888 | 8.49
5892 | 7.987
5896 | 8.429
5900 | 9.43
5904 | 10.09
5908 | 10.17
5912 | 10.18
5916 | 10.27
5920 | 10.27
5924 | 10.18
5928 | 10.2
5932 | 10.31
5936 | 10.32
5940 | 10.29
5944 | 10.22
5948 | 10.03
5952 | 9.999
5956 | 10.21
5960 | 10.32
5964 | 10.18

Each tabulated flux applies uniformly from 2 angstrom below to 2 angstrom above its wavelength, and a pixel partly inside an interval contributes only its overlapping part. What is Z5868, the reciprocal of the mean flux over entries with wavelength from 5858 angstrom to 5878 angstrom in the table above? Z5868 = 0.099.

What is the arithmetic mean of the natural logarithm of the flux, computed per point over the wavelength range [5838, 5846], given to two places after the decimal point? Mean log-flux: 2.32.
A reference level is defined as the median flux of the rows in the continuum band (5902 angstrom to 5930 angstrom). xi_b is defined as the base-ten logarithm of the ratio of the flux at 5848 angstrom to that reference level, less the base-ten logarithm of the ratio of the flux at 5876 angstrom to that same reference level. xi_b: 0.013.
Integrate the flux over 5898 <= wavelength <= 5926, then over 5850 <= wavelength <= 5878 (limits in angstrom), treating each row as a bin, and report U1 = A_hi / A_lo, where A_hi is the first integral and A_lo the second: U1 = 1.0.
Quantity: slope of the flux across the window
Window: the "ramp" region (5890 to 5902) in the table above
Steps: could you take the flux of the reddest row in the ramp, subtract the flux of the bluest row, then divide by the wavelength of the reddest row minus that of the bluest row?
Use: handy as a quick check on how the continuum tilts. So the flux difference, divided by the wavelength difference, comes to 0.180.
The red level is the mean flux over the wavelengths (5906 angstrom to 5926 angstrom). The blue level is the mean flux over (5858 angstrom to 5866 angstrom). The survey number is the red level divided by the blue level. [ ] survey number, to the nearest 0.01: 1.03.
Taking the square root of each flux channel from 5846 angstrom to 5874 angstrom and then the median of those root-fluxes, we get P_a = 3.19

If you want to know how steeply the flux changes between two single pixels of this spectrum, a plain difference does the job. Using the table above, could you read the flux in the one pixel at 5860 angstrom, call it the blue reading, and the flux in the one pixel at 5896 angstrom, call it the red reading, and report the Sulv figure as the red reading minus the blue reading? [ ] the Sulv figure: -1.5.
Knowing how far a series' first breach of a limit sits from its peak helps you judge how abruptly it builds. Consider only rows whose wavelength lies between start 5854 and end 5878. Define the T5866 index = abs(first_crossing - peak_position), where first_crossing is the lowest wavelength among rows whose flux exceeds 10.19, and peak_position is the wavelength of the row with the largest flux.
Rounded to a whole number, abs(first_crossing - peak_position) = 0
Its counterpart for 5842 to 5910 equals 4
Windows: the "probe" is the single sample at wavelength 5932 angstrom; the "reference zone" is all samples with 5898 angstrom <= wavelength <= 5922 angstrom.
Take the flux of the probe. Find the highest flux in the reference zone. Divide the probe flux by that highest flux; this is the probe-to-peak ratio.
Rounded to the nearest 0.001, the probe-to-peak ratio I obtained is 1.004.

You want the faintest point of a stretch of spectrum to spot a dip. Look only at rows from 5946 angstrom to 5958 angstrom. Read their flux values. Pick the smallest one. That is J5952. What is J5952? 9.999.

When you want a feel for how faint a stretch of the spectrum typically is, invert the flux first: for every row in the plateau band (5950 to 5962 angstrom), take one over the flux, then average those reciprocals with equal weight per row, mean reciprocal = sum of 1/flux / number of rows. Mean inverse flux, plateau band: 0.0983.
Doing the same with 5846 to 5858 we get 0.0962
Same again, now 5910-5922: 0.0977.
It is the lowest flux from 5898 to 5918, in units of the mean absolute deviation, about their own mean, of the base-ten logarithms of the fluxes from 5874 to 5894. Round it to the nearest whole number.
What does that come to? 244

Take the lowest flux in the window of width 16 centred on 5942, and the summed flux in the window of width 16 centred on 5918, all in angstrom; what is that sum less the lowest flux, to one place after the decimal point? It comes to 30.9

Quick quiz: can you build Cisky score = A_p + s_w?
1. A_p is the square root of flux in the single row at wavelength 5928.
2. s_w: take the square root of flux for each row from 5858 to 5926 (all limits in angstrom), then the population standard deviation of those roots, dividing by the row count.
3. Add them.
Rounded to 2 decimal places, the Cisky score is 3.31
